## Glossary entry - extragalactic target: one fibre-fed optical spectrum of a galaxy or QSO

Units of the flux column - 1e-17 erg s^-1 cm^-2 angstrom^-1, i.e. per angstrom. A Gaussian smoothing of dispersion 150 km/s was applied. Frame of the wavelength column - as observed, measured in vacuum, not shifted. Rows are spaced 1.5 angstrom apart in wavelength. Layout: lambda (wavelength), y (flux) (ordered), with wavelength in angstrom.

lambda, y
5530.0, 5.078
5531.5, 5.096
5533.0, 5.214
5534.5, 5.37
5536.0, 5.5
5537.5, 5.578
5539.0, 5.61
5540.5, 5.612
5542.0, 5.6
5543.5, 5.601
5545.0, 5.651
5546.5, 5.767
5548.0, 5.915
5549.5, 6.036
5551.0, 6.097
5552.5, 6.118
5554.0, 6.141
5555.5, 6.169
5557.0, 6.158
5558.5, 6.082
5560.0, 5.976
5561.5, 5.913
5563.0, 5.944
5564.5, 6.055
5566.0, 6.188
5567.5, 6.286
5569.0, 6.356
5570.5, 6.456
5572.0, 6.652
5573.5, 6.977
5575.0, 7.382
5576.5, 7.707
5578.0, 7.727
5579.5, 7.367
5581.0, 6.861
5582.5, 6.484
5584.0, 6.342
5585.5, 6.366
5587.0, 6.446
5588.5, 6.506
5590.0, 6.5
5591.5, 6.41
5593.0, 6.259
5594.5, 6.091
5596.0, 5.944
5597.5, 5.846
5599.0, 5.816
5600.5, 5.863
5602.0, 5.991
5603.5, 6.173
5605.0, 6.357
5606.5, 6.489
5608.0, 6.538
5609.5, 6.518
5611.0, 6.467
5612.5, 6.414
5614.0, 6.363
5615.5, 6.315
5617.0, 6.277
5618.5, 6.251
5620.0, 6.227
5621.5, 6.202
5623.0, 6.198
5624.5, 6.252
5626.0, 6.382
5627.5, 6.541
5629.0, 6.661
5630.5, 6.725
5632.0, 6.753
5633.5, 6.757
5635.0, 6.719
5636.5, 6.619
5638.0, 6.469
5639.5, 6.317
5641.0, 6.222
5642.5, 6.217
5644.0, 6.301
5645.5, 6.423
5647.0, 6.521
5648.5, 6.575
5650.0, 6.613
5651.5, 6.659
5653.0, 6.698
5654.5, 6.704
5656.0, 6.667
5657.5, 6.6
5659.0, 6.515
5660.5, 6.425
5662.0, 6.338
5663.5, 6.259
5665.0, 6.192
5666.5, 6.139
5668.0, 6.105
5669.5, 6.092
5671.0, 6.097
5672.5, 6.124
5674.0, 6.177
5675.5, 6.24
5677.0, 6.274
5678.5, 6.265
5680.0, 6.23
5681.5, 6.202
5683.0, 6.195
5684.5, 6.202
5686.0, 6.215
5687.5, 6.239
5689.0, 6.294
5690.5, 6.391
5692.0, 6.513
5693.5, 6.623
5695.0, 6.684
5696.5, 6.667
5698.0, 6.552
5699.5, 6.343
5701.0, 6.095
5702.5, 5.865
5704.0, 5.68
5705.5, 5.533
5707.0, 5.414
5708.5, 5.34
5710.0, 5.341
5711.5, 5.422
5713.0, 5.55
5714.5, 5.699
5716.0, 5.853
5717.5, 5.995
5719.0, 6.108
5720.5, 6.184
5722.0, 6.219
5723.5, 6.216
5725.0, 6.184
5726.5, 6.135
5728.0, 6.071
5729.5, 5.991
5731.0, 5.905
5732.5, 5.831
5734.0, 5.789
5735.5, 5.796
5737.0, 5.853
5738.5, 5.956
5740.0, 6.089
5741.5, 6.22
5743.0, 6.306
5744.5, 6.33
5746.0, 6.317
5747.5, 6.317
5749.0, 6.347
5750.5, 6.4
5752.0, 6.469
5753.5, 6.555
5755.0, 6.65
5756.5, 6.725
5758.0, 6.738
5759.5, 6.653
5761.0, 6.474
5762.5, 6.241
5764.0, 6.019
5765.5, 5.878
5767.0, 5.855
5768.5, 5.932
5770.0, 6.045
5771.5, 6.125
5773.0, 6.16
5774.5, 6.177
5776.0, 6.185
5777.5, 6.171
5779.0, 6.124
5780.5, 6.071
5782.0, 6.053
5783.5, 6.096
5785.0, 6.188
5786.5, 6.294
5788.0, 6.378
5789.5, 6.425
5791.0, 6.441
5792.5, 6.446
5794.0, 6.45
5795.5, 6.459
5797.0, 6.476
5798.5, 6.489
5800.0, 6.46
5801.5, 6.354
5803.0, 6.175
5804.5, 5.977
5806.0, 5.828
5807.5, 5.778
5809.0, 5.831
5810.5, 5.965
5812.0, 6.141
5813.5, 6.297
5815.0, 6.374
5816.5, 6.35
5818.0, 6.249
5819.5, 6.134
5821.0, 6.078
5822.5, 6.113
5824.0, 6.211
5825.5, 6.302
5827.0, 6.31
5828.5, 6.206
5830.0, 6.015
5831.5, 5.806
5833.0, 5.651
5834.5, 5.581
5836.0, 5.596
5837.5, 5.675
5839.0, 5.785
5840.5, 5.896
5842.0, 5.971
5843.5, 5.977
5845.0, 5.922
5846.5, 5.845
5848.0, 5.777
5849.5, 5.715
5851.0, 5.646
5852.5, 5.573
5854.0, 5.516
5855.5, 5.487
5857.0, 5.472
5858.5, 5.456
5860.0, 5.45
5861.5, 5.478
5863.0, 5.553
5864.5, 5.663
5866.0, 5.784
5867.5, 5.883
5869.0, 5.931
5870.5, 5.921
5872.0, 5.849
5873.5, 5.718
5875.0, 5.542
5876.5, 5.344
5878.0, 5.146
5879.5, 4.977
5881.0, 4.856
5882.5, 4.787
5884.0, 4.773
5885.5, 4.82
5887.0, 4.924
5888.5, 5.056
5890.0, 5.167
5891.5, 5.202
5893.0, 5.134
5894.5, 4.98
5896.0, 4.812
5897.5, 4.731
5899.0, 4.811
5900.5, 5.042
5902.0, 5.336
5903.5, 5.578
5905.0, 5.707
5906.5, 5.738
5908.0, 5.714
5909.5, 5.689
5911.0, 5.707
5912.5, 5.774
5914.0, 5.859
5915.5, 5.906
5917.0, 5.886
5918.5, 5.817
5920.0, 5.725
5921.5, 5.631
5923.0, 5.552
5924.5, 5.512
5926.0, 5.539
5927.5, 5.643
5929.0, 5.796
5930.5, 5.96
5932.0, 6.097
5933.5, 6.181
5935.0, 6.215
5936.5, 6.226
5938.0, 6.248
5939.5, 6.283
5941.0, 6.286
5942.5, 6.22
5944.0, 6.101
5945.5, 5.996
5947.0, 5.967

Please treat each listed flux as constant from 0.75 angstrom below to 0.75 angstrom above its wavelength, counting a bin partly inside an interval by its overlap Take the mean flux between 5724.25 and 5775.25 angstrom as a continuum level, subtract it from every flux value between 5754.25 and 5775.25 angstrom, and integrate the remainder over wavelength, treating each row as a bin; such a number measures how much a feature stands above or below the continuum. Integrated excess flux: 1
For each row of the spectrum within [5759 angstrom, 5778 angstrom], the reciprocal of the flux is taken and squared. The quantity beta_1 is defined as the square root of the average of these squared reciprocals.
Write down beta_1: 0.163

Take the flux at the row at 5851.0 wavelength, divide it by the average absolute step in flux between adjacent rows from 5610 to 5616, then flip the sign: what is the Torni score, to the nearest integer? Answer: -111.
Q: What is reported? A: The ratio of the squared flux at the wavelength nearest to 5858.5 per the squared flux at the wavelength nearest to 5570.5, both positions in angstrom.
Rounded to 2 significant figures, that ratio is 0.71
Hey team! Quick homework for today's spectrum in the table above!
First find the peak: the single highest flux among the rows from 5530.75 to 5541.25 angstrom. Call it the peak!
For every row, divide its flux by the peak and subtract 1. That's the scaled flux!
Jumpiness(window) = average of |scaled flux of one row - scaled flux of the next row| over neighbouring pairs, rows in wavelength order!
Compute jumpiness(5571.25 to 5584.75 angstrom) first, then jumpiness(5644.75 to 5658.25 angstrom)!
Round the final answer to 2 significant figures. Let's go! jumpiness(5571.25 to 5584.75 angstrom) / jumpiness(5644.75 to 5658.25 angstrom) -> 6.4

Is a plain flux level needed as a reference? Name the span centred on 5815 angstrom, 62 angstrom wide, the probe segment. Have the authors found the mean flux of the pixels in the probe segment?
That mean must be 6.1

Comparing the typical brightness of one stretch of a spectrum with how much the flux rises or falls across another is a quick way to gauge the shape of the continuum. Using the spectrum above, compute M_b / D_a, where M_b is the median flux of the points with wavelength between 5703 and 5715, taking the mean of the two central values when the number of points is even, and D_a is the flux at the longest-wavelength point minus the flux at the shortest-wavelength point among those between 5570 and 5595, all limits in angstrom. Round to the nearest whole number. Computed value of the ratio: -15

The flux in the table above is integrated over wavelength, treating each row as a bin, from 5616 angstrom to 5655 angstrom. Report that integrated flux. 252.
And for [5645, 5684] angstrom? 248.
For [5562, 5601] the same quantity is 253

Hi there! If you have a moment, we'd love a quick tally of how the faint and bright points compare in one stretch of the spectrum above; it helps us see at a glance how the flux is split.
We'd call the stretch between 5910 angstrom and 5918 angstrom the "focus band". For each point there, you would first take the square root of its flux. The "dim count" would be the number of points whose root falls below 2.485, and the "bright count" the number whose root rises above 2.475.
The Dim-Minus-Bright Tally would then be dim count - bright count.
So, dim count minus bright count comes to 5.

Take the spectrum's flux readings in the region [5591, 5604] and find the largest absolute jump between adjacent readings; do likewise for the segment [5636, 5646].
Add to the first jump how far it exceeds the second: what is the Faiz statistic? 0.21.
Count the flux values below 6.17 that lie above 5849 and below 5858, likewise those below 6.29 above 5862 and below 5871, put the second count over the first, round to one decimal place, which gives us 1.0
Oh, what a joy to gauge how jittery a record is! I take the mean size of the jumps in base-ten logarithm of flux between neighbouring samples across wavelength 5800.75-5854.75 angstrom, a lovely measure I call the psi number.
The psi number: 0.007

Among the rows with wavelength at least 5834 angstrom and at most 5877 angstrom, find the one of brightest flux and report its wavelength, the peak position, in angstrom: 5843.5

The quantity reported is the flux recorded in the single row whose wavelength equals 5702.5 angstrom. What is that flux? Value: 5.865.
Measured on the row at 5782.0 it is 6.053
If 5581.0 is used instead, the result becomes 6.861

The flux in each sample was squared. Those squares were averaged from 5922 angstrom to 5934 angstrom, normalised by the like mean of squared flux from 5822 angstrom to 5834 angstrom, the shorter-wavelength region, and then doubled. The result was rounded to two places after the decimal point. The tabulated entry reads 1.81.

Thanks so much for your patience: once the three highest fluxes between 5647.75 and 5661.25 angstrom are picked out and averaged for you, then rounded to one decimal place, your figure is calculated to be 6.7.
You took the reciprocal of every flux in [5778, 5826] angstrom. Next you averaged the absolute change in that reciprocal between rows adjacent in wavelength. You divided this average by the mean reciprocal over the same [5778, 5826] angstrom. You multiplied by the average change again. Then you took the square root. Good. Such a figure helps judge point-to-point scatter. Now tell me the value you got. 0.0050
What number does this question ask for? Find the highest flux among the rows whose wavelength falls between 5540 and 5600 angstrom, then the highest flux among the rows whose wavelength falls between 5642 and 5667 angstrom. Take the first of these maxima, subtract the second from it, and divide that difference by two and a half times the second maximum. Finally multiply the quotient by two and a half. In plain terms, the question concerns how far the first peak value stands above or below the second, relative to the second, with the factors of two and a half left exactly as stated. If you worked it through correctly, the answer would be 0.15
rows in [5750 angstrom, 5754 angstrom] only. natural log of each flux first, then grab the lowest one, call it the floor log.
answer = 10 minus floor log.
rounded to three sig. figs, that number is 8.14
